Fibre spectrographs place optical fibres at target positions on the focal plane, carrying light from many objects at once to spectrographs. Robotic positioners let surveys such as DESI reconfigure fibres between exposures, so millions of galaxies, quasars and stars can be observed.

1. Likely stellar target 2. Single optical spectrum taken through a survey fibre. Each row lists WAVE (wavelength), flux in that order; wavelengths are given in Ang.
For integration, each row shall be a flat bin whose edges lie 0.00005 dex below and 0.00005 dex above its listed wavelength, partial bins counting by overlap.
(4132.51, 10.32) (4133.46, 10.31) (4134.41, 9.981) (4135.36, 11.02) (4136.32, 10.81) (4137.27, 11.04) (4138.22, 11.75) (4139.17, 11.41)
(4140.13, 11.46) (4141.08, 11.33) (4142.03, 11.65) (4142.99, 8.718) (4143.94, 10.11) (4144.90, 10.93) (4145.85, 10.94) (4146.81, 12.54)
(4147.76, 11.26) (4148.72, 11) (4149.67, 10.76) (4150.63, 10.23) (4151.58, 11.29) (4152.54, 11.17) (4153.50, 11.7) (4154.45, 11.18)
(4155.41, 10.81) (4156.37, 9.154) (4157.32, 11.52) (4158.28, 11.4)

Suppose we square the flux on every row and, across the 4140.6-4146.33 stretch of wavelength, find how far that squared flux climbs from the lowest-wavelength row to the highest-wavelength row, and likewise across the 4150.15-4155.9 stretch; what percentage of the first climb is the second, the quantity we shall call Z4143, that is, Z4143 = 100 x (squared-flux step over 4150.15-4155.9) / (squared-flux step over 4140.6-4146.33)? -141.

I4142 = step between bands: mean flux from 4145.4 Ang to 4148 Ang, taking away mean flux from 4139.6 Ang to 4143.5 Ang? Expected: 0.8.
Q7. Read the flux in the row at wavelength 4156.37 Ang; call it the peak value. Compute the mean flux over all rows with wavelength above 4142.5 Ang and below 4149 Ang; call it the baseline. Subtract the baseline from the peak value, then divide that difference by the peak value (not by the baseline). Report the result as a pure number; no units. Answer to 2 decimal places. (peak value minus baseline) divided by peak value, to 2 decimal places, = -0.18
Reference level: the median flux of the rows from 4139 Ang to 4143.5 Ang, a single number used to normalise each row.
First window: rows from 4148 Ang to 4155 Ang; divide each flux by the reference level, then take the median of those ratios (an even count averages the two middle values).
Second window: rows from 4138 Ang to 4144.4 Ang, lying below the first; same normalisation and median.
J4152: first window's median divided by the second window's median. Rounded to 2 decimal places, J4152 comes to 0.98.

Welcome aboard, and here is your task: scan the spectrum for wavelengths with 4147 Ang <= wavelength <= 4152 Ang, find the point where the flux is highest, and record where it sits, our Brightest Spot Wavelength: 4151.58 Ang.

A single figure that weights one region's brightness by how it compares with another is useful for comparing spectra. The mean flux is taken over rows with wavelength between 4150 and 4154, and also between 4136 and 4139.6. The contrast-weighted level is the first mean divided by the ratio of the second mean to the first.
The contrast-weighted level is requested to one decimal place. 10.9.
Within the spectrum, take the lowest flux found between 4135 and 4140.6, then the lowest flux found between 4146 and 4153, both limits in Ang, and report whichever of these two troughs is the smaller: 10.2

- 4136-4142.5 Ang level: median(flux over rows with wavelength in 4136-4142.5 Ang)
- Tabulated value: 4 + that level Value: 15.4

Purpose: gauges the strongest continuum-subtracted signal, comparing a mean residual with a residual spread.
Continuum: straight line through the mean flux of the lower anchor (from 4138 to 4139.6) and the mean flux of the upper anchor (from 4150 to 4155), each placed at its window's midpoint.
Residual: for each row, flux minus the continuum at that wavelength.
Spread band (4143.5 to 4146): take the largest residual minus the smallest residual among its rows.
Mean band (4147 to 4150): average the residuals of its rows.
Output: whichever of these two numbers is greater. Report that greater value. 0.9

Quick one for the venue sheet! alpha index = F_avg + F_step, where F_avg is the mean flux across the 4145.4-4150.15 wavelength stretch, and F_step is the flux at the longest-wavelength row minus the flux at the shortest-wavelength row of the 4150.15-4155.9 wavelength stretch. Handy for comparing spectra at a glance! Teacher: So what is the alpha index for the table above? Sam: 11.9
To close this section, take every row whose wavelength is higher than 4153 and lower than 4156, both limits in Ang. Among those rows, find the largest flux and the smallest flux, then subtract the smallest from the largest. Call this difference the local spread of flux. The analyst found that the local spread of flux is 0.9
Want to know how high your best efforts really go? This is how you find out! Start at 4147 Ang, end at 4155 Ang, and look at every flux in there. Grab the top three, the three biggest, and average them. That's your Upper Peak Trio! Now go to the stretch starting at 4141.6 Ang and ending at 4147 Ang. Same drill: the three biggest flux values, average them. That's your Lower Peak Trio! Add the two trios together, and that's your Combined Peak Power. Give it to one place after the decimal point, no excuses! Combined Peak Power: 23.1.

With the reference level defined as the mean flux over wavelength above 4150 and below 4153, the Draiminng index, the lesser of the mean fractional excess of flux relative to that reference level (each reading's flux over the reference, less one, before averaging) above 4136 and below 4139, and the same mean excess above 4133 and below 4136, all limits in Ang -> -0.04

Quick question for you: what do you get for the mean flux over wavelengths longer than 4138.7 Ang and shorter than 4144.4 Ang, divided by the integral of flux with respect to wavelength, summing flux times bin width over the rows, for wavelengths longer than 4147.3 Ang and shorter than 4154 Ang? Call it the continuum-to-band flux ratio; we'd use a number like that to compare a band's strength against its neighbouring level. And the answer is 0.15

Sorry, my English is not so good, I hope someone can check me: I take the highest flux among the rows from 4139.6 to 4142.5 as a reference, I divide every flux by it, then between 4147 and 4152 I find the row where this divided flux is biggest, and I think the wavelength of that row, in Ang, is 4151.58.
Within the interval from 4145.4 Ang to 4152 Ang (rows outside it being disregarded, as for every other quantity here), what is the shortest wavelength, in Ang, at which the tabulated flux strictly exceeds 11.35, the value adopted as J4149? 4146.81 Ang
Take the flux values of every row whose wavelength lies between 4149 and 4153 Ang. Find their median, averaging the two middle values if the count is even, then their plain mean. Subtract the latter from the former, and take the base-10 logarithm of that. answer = -1.0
